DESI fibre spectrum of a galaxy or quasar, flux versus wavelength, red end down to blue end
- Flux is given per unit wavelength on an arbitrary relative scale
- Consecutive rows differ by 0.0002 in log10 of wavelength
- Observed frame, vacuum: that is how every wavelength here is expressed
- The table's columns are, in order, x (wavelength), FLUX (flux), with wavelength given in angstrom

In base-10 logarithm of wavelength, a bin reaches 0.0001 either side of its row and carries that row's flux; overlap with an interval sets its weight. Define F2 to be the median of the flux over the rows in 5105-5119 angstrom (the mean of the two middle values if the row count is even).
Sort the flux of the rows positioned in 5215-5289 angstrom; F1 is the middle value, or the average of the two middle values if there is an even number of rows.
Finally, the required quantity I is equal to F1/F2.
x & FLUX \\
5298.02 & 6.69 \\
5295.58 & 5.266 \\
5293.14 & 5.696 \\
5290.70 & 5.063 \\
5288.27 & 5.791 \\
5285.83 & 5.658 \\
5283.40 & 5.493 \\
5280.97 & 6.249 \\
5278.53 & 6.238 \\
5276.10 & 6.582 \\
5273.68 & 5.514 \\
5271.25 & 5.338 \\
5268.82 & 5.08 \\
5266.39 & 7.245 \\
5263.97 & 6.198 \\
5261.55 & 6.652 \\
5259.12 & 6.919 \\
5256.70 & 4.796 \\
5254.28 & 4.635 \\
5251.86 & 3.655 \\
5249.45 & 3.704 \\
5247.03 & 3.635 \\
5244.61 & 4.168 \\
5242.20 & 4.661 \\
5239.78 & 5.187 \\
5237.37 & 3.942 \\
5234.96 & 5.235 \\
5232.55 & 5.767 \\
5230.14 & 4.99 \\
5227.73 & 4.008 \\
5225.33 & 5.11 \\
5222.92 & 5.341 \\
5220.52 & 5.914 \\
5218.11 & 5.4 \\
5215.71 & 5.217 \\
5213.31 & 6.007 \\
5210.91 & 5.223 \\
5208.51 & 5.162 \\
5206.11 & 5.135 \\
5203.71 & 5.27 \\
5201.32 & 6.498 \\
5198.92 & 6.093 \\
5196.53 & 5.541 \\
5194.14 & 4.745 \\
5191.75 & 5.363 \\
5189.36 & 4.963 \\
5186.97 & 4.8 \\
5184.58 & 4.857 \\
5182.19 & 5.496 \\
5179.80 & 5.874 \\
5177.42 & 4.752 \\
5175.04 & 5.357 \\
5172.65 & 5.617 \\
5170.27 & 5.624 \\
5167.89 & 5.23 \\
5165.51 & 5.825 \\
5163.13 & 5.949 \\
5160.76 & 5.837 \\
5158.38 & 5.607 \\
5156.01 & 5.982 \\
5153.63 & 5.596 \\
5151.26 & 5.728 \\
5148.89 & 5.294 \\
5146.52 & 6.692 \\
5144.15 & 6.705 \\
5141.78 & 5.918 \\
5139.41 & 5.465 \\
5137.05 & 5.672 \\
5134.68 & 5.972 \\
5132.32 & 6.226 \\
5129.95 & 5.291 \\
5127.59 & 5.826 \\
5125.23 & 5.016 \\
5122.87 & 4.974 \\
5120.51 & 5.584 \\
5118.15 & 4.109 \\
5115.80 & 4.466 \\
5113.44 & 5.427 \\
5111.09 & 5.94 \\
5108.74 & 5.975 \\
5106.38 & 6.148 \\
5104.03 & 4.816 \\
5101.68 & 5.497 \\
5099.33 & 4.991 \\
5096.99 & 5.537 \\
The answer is 0.94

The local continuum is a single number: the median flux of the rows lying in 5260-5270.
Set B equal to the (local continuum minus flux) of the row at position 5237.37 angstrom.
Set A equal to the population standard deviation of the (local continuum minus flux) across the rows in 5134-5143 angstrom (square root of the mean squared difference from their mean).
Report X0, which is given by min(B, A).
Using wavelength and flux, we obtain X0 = 0.20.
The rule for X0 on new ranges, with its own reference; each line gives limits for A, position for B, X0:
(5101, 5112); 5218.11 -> 0.48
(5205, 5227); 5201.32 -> -0.07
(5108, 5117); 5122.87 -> 0.61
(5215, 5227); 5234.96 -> 0.28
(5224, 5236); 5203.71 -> 0.57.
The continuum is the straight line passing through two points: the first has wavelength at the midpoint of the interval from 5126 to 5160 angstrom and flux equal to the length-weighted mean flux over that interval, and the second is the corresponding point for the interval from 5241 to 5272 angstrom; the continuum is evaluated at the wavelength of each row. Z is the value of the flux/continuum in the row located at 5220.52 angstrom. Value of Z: 1.1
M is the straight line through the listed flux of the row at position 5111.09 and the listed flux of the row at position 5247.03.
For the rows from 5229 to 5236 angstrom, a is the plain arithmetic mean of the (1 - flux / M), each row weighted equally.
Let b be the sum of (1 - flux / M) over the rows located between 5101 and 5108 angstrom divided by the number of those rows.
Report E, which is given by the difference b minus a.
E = 0.47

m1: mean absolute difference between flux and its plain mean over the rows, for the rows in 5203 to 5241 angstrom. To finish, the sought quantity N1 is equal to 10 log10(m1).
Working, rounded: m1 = 0.343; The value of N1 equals -4.6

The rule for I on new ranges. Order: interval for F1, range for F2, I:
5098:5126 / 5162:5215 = 0.97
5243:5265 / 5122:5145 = 0.81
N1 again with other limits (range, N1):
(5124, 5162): -4.6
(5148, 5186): -5.5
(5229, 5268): -0.2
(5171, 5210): -4.1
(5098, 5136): -2.9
